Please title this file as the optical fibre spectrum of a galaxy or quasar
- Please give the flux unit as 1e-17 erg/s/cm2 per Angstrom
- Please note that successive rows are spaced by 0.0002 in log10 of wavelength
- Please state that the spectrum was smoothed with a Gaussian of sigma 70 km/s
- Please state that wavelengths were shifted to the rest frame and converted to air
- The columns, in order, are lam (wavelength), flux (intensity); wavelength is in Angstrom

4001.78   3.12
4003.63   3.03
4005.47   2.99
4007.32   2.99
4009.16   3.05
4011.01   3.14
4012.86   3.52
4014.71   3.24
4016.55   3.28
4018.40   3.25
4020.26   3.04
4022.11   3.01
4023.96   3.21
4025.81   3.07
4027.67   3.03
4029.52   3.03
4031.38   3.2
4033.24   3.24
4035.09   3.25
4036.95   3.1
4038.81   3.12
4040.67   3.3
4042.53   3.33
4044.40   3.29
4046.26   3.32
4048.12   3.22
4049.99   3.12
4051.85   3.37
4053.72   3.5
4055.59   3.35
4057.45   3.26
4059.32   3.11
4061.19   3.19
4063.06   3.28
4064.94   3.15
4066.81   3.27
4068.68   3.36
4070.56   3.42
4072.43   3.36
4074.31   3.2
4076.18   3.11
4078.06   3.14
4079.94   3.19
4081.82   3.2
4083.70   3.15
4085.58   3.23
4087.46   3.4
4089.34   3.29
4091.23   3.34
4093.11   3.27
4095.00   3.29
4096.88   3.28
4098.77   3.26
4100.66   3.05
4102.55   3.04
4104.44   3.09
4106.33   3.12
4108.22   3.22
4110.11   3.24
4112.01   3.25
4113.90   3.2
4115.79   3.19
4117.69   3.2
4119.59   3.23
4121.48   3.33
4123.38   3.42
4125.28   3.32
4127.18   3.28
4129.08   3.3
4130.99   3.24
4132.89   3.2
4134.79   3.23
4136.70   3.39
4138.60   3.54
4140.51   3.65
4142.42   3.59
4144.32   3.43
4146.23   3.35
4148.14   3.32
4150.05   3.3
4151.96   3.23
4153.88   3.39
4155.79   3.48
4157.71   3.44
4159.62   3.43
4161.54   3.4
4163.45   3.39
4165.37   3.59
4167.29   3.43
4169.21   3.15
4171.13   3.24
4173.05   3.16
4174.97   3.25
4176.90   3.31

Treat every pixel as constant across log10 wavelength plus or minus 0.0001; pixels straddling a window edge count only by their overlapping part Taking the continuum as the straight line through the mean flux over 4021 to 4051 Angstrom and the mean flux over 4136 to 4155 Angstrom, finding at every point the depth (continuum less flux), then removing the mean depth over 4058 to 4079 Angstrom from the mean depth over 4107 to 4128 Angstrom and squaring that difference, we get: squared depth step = 0.007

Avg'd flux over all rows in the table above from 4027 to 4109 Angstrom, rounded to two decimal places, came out 3.23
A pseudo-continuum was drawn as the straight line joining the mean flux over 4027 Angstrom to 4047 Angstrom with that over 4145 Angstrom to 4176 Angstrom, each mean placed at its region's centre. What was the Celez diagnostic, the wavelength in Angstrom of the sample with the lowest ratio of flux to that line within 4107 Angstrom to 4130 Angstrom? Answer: 4115.79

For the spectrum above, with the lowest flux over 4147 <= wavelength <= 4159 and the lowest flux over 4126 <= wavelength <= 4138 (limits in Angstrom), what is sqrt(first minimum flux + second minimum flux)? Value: 2.54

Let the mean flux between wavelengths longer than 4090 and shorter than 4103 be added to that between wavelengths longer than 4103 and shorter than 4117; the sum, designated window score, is 6.41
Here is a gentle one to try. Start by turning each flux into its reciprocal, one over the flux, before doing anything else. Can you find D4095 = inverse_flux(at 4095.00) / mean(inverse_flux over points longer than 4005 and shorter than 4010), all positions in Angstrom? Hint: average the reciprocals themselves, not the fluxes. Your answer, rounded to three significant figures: 0.915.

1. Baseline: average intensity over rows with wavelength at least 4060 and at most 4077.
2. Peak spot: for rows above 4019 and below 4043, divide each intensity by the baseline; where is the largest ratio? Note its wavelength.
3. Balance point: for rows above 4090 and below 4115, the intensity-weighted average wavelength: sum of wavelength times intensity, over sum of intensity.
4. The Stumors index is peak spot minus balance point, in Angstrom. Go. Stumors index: -60.0 Angstrom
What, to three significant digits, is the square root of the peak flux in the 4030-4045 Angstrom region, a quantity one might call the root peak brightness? 1.82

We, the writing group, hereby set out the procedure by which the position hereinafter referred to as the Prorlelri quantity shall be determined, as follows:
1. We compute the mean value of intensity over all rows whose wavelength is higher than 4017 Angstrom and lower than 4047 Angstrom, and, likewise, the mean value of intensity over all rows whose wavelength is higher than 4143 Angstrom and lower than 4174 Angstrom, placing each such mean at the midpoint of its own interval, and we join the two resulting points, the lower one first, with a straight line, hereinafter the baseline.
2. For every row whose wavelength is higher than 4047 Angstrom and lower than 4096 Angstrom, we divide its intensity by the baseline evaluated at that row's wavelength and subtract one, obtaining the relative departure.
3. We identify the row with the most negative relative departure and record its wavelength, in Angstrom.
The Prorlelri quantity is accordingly 4076.18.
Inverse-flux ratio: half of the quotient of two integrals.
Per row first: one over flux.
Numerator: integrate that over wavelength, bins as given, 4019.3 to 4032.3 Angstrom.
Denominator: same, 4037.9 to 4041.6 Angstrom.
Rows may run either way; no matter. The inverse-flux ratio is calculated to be 1.8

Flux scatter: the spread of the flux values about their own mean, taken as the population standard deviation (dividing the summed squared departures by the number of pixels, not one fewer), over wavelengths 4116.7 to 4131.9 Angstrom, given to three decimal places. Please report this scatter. 0.065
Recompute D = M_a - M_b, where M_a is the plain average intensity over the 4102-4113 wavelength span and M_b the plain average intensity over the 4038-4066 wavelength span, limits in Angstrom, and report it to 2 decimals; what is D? -0.10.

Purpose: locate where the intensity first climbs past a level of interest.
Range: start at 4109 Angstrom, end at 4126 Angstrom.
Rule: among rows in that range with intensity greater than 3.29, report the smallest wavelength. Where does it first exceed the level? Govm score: 4121.48 Angstrom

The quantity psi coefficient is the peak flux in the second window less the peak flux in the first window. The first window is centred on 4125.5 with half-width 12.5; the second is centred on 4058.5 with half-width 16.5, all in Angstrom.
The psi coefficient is 0.08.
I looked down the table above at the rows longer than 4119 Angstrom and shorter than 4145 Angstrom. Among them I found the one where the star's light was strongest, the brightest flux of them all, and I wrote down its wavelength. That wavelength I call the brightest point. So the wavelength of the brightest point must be 4140.51 Angstrom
